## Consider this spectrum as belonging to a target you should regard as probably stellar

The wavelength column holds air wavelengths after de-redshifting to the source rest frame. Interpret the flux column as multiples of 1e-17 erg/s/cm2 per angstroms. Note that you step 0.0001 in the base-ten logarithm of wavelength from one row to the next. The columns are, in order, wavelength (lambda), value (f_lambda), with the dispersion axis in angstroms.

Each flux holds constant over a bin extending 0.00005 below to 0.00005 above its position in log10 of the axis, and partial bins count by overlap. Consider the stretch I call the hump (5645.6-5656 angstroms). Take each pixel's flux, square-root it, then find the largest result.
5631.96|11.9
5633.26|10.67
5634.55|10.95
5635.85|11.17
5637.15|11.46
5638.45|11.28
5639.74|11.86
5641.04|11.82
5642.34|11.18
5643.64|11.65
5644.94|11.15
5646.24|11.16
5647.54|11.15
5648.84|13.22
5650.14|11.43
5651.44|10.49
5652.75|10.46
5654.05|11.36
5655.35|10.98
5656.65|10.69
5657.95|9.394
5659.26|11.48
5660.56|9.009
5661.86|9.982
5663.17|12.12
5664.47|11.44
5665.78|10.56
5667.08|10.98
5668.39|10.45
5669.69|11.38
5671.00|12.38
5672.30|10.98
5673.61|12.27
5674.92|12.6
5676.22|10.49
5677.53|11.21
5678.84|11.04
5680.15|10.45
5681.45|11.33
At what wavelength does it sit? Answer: 5648.84 angstroms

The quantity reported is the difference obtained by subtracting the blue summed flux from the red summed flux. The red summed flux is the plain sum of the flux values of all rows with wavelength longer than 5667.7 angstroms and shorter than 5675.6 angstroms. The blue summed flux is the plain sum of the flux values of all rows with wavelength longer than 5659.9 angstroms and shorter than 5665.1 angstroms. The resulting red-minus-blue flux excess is 28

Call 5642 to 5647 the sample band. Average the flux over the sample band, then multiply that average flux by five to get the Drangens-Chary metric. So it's 56.4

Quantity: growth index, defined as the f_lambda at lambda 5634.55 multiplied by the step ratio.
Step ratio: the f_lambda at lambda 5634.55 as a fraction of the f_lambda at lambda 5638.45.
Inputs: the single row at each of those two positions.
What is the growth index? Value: 10.6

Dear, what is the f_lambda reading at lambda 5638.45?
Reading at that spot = 11.28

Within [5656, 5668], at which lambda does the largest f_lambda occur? 5663.17 angstroms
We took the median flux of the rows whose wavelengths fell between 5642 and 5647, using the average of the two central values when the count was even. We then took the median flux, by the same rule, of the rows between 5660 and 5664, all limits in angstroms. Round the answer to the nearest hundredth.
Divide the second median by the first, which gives 0.89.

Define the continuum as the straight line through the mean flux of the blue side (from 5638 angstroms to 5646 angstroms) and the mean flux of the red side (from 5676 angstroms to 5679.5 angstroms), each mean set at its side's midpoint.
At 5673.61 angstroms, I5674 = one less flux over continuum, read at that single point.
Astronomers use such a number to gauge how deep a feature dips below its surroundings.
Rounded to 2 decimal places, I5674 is -0.12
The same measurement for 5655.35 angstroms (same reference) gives 0.03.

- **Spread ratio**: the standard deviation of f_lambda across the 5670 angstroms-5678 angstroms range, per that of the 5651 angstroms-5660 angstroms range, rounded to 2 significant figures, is 1.2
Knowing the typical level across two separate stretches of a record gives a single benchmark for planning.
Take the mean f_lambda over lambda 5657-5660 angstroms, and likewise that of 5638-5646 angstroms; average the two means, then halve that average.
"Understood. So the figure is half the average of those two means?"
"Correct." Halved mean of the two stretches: 5.48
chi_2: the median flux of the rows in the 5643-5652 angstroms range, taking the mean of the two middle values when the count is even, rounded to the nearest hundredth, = 11.16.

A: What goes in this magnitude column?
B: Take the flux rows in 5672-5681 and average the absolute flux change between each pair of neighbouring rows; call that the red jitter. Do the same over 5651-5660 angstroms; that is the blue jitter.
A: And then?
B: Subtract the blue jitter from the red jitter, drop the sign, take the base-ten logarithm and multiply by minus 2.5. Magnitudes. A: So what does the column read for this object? 3.6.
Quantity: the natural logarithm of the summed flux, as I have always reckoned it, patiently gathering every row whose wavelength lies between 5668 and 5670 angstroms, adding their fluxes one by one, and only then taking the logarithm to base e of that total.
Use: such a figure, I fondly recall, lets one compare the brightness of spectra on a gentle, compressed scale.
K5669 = 3.08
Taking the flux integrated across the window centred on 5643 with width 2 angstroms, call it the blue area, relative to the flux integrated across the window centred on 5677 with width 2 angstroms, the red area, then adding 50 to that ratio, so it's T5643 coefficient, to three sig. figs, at 51.0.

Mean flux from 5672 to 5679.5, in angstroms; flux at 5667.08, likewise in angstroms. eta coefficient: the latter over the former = 0.96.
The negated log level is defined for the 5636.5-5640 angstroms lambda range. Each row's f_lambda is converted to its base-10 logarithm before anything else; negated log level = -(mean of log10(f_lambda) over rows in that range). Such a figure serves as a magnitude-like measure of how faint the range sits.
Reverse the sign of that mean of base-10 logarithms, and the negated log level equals -1.06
